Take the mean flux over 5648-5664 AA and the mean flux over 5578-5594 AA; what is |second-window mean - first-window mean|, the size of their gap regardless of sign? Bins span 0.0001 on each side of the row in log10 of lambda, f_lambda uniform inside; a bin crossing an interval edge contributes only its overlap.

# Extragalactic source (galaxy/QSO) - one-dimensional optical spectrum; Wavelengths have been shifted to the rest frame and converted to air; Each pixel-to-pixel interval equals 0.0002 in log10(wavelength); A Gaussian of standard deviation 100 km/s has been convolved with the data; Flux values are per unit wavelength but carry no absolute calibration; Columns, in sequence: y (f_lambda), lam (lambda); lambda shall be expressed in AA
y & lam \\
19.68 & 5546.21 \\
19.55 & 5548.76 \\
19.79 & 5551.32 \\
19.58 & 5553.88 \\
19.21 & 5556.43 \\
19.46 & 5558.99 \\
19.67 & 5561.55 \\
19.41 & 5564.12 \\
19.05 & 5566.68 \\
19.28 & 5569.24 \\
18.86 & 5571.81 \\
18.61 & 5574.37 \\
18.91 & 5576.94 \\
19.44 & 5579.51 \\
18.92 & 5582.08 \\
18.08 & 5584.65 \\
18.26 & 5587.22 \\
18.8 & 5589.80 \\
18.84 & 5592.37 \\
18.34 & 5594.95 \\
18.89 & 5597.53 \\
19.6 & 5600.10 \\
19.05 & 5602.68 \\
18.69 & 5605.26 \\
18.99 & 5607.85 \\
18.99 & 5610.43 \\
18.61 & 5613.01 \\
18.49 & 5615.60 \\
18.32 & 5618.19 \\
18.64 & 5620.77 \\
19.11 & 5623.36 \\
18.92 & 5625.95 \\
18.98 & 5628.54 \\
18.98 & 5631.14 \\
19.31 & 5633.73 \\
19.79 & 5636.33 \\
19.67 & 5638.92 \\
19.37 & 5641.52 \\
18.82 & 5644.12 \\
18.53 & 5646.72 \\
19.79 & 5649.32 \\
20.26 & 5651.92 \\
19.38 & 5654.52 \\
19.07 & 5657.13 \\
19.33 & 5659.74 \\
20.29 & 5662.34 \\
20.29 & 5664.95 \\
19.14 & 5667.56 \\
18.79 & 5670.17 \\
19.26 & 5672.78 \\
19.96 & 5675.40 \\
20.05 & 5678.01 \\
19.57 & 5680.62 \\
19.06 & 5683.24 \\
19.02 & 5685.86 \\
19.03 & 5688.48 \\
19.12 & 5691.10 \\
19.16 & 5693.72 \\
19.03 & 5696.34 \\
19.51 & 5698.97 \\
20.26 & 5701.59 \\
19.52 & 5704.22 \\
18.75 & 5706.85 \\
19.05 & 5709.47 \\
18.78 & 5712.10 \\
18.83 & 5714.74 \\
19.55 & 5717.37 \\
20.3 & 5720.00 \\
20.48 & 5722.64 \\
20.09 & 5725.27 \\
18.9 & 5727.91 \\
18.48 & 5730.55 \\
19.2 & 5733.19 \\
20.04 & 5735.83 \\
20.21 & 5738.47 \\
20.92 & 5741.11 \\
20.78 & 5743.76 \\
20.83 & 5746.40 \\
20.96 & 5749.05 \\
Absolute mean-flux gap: 1.0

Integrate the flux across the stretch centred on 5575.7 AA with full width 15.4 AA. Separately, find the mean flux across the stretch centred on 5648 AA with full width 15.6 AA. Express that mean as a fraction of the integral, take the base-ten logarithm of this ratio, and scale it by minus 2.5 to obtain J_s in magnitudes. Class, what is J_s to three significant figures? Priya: 2.95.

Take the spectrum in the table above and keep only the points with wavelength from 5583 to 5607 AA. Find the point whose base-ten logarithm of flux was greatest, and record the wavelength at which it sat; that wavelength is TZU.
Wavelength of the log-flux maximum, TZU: 5600.10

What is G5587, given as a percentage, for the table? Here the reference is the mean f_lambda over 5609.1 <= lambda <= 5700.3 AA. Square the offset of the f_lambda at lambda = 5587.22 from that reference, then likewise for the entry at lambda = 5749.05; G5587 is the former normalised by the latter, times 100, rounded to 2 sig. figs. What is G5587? 33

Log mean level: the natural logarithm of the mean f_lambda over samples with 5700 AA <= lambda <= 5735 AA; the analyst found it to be 2.97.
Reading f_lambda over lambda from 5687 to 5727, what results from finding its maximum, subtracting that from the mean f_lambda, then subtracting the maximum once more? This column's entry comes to -21.5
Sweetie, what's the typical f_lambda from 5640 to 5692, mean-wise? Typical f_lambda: 19.4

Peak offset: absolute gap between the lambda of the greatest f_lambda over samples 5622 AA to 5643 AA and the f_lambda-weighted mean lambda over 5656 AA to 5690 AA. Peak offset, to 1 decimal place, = 36.4 AA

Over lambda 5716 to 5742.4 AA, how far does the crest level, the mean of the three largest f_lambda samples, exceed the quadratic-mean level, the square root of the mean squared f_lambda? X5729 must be 0.7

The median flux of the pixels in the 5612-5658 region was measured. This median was 19.0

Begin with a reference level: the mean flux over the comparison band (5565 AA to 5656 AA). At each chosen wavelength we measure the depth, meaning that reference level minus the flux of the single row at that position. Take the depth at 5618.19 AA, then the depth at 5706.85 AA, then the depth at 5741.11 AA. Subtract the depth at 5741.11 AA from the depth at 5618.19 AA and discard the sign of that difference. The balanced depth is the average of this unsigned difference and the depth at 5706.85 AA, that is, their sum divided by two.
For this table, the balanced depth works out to 1.4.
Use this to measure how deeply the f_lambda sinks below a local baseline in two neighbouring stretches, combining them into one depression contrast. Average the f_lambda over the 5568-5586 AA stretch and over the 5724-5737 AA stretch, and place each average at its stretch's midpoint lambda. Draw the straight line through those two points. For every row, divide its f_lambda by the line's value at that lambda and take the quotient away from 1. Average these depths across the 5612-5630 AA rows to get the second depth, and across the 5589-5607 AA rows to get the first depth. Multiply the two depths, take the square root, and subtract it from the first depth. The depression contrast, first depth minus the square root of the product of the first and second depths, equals 0.00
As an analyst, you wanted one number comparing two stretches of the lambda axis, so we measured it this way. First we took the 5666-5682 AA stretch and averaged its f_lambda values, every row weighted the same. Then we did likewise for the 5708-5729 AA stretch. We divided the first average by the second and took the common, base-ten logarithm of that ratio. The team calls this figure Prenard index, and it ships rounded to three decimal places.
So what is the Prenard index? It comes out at -0.001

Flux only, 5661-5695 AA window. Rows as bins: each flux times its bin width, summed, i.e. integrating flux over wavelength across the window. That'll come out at 661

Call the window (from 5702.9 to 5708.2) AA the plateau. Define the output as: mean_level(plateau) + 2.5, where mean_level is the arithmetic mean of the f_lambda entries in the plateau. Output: 21.6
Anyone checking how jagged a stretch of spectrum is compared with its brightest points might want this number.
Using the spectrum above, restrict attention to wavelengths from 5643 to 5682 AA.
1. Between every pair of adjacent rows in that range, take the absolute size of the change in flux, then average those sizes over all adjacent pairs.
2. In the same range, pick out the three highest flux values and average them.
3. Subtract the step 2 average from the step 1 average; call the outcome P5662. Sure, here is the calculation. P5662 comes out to -19.7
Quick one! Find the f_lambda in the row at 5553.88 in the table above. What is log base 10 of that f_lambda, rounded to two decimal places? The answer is 1.29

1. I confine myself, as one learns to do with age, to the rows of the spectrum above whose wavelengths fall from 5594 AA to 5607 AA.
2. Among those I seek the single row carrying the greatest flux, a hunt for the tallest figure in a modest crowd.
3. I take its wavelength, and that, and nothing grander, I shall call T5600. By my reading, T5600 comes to 5600.10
